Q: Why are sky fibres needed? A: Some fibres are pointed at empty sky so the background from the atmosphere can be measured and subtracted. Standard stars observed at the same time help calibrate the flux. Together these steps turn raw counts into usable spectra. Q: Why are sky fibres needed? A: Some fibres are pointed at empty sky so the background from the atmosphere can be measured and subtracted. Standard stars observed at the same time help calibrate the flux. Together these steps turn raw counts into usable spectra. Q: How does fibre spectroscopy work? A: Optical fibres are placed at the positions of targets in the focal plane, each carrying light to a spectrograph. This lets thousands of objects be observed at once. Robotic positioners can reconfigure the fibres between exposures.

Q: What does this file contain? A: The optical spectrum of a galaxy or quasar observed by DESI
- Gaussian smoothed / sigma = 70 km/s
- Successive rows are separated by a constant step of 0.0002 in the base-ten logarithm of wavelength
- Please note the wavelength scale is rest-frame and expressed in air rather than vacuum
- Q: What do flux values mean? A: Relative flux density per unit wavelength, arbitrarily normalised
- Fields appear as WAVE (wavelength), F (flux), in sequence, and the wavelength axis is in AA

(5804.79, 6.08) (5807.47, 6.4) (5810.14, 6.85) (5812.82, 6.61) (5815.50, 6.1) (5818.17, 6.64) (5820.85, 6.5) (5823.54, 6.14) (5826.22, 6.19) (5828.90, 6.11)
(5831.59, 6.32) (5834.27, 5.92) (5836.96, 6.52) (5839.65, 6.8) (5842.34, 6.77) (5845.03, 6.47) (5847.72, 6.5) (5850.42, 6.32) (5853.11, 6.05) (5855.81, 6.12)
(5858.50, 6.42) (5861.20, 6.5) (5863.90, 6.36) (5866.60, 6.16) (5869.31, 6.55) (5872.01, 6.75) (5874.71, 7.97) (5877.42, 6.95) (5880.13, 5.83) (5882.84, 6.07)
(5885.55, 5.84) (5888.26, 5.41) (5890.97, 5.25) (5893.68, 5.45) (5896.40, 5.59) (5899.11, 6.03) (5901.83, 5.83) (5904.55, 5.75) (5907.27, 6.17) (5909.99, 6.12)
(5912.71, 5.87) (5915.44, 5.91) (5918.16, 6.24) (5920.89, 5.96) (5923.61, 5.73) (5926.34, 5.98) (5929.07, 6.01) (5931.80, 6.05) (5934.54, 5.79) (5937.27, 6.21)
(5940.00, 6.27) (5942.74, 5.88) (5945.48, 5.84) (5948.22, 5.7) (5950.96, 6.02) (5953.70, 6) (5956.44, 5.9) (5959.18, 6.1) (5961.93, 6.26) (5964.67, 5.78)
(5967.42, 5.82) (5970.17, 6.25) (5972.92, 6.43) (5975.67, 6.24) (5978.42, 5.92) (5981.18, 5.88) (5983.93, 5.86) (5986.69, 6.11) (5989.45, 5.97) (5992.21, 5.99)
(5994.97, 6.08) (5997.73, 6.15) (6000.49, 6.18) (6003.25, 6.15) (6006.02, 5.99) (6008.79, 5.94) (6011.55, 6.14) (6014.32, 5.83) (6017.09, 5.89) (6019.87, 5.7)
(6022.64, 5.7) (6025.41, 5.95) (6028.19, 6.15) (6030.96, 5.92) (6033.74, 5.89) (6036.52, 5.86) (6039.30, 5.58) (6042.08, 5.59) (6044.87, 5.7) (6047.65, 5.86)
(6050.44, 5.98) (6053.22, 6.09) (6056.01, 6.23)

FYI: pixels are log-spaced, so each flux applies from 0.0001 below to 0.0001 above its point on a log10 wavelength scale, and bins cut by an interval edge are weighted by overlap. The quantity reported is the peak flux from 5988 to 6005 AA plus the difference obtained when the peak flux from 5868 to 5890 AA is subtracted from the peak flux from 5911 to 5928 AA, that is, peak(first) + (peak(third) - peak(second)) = 4.45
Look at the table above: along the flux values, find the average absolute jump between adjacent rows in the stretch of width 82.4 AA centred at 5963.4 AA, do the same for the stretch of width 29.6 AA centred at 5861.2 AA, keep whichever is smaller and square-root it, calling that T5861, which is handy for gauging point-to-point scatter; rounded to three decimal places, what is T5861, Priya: 0.405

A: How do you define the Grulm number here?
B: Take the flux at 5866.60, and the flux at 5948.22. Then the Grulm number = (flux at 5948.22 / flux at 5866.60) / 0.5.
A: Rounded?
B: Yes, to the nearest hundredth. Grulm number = 1.85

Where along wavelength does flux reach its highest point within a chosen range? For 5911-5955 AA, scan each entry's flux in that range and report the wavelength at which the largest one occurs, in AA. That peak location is 5940.00 AA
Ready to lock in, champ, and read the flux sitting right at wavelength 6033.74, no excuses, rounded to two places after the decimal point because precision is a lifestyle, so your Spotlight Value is 5.89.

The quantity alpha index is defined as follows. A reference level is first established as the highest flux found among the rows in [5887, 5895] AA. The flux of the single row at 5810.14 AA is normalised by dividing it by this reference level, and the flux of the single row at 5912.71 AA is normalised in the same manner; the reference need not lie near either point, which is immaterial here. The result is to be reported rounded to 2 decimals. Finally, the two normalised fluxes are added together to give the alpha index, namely 2.33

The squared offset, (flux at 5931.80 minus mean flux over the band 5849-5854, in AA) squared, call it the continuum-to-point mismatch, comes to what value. 0.02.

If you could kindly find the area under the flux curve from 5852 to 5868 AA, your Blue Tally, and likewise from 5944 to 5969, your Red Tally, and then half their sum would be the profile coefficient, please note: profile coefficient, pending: 124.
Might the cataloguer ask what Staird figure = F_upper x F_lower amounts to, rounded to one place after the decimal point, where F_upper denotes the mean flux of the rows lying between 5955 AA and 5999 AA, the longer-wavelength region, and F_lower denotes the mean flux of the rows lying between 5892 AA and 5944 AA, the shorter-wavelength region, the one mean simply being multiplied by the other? 35.9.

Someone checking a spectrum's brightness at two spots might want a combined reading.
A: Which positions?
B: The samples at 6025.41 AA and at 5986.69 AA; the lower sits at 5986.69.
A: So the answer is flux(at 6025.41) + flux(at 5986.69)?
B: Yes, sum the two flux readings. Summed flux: 12.1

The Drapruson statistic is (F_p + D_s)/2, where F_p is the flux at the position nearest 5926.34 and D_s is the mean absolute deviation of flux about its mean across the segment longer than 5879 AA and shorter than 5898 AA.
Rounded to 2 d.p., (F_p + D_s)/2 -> 3.11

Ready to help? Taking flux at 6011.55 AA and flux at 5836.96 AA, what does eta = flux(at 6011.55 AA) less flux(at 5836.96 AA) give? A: -0.4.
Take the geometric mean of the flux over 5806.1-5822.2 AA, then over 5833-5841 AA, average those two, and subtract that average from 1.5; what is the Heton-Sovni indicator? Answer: -4.96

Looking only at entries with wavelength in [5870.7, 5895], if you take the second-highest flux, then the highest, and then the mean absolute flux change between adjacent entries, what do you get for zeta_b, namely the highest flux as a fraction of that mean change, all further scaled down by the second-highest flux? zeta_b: 2.0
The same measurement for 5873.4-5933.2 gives 3.9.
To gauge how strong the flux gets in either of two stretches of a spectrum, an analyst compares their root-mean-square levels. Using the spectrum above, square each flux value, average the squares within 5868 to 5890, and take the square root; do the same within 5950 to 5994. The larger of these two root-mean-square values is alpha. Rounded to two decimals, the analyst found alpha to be 6.47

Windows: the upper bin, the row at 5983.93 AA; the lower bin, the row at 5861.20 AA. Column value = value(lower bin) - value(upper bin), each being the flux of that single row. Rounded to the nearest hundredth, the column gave 0.64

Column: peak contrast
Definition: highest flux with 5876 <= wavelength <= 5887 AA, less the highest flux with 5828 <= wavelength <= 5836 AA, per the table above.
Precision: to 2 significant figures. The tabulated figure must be 0.63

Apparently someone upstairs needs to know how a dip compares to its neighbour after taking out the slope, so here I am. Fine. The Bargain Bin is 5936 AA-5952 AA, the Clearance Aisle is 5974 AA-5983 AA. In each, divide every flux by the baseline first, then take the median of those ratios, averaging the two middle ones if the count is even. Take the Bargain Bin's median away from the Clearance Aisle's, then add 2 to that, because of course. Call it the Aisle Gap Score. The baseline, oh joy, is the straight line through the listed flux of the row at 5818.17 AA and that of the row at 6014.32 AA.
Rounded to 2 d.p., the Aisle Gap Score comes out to 2.02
